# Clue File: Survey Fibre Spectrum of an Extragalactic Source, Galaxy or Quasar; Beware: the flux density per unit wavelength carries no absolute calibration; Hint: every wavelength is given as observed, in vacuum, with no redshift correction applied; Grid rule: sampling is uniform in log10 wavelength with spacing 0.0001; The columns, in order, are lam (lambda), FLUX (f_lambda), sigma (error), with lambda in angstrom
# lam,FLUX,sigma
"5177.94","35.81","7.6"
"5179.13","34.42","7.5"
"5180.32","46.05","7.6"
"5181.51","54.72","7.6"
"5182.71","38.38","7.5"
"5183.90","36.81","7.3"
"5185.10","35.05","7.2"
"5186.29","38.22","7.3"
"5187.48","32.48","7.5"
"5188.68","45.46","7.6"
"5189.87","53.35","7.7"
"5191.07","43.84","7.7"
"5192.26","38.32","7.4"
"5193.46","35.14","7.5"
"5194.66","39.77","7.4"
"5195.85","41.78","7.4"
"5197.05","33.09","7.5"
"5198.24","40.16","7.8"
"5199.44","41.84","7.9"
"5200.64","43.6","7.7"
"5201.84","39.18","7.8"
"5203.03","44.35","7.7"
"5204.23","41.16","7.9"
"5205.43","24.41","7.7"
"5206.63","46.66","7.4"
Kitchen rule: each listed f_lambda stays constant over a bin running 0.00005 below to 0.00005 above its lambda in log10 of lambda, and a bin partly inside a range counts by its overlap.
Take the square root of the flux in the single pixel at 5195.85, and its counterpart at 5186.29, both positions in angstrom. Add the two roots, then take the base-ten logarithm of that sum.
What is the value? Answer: 1.10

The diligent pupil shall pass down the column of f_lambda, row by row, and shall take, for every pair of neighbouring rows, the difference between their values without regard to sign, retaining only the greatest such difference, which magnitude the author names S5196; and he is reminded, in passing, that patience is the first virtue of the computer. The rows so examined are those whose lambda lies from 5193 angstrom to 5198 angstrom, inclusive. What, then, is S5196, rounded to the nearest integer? 9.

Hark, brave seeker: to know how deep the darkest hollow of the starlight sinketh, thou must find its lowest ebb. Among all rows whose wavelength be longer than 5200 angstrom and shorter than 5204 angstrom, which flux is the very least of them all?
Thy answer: 39.18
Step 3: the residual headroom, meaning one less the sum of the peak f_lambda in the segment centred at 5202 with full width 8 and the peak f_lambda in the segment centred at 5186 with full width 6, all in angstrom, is -89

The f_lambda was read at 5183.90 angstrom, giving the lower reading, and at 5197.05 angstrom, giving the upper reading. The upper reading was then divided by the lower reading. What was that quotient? 0.90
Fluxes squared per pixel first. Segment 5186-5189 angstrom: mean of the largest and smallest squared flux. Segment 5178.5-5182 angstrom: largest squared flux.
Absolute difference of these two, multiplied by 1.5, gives 2150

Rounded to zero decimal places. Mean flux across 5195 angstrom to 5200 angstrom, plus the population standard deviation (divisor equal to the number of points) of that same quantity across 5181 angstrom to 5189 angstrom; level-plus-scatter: 46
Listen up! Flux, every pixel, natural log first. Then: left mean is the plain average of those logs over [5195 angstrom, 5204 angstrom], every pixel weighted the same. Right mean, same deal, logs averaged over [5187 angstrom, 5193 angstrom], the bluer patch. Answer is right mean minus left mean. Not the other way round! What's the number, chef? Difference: 0.04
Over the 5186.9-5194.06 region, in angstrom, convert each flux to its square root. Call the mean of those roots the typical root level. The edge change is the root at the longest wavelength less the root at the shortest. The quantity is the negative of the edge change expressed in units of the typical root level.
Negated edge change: 0.0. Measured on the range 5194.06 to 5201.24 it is 0.0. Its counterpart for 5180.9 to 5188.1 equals 0.3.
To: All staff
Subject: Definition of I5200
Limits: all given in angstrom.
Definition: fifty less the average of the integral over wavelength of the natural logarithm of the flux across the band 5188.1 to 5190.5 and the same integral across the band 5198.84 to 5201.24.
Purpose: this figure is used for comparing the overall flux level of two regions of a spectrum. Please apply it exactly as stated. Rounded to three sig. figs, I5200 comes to 40.8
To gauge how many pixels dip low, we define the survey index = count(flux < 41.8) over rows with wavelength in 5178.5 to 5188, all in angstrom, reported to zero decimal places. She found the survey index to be 6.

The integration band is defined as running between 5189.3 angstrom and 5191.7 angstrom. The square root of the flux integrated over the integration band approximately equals 10.8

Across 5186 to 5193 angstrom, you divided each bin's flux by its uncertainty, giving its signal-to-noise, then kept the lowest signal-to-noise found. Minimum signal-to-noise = 4.33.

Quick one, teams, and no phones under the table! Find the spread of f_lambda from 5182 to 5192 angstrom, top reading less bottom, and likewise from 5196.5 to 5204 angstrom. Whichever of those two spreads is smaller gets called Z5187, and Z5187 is 11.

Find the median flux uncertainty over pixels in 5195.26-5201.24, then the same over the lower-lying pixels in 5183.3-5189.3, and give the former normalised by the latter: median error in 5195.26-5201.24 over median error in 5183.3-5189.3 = 1.05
